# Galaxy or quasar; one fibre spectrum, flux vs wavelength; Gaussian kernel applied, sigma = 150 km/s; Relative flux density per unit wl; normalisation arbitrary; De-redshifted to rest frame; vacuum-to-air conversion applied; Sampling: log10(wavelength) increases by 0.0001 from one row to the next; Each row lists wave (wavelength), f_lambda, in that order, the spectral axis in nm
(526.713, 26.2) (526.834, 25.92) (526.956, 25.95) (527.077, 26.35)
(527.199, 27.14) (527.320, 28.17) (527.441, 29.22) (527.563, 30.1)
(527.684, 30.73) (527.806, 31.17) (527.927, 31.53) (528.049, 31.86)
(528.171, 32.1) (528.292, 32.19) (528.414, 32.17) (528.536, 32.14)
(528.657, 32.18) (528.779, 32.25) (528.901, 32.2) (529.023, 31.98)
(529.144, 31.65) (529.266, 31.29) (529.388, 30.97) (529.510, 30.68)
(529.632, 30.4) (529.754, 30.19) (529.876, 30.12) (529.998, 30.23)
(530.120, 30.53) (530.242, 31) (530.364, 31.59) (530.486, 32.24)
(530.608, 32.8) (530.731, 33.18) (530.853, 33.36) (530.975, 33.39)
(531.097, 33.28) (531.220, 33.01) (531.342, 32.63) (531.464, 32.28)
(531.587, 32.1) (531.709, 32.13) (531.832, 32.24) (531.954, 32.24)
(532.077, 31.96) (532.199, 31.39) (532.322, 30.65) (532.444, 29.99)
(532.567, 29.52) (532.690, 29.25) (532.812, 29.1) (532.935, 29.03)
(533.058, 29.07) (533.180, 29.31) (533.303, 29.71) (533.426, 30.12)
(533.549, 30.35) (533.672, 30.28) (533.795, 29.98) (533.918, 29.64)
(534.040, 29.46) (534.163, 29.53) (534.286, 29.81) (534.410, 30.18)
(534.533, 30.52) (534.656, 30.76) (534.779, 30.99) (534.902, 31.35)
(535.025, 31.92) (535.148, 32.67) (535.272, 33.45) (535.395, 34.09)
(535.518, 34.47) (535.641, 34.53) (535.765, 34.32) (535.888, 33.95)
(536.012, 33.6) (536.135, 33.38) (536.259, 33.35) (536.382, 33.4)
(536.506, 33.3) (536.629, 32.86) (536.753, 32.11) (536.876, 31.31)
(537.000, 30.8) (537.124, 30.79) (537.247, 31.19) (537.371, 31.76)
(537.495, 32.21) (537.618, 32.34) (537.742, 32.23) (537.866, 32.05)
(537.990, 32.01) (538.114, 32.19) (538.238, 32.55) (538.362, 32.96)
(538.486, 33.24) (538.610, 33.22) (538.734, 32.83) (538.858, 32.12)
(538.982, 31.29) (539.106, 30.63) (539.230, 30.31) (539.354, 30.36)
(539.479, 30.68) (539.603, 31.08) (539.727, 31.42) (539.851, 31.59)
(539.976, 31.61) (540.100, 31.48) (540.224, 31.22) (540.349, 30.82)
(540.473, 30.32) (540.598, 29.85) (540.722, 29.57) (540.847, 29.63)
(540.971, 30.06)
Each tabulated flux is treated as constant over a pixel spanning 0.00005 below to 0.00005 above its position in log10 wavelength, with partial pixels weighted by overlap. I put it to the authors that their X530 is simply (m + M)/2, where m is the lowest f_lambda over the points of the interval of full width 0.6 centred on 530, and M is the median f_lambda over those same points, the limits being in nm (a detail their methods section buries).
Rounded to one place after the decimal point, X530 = 30.2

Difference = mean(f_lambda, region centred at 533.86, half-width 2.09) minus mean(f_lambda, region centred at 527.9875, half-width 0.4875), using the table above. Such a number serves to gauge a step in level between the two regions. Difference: -0.4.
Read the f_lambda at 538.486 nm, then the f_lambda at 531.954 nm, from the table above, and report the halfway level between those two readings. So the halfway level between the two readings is 32.74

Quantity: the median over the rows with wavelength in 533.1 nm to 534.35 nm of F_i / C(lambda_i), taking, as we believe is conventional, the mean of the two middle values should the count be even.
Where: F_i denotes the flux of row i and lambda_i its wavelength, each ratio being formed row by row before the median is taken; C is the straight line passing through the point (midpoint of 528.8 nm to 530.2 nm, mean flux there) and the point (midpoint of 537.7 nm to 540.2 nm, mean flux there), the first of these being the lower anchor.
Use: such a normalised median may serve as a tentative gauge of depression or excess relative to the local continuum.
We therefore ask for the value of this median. 0.95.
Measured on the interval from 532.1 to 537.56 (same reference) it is 0.98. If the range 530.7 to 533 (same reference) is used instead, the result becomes 1.03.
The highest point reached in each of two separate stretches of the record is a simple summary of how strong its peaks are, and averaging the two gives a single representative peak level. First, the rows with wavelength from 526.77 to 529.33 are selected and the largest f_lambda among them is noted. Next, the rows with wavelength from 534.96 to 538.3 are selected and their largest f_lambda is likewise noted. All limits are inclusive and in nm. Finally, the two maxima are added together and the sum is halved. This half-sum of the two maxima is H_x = 33.4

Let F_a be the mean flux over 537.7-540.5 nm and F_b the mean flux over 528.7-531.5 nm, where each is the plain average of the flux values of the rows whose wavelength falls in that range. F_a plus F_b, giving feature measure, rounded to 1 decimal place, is 63.5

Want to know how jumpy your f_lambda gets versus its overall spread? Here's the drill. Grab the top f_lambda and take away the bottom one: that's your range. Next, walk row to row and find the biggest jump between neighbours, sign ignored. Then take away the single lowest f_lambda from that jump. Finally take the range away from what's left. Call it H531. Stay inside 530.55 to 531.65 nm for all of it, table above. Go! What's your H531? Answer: -33.0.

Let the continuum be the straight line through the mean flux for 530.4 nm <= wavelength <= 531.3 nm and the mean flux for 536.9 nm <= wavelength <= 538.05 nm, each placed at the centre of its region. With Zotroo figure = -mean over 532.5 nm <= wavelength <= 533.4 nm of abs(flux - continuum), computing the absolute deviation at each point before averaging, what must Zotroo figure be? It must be -3.3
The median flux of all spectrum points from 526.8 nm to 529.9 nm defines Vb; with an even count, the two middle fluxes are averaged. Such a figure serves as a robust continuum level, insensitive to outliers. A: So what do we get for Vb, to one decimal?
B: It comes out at 31.1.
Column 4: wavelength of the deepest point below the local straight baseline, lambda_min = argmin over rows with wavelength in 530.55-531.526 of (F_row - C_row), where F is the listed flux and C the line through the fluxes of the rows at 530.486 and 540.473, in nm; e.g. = 531.464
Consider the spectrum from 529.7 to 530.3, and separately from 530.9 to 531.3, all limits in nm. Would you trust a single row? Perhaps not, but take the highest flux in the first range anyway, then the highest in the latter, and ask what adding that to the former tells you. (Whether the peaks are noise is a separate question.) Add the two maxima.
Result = 64.4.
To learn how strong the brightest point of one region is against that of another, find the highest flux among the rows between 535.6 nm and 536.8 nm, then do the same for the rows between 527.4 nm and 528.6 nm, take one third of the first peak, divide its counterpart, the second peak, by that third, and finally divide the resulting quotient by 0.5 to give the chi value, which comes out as 5.6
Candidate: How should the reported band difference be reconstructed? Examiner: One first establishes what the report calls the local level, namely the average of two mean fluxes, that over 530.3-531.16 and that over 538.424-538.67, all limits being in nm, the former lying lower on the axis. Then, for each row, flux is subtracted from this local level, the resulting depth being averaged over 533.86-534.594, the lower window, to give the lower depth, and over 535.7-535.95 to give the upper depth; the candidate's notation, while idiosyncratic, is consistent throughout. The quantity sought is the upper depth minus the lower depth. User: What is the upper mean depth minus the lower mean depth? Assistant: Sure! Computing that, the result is -4.3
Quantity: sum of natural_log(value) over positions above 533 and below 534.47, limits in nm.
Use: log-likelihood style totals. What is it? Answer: 41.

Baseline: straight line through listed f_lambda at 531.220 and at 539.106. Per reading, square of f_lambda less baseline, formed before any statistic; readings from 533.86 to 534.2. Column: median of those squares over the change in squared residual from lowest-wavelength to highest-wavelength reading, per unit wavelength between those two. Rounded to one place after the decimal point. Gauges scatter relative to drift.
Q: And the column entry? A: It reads 8.9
